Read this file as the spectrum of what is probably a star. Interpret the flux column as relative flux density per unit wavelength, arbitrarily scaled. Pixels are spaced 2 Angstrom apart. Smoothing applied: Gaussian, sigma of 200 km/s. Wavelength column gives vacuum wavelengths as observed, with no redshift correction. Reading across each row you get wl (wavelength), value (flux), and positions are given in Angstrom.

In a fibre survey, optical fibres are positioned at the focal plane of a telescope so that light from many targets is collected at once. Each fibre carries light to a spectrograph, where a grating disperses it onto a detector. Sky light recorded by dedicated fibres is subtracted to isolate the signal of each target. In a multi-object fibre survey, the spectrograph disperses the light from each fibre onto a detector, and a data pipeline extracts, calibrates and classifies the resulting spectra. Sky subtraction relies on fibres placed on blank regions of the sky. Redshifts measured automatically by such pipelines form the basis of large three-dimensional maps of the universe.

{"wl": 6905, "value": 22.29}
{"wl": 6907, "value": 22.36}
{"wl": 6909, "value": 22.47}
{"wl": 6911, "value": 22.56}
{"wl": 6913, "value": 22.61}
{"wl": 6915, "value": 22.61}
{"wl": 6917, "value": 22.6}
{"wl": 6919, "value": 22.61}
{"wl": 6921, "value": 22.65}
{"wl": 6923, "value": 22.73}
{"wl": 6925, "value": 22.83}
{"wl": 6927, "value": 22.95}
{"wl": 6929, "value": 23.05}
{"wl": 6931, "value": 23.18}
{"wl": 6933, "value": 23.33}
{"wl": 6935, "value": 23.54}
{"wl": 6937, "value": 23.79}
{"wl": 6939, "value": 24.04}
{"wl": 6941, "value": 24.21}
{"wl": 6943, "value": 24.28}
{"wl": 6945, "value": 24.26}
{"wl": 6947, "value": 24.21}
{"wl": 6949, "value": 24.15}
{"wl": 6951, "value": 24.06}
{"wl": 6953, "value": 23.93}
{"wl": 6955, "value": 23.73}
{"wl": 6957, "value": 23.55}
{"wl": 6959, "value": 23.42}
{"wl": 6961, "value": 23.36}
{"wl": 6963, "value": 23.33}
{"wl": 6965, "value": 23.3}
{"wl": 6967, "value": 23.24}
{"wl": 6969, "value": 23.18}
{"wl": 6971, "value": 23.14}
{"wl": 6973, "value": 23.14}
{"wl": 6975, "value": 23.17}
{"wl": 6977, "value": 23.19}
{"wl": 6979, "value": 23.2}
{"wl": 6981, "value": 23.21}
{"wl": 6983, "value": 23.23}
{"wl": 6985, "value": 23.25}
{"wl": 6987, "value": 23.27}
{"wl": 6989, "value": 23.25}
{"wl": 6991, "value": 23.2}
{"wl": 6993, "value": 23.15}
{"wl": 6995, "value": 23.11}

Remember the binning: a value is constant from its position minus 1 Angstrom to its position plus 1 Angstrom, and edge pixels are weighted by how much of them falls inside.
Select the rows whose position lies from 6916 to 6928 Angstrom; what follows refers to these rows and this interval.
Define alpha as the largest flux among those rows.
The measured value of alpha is 22.95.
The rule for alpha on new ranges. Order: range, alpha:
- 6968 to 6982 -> 23.21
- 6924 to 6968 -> 24.28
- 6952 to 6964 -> 23.93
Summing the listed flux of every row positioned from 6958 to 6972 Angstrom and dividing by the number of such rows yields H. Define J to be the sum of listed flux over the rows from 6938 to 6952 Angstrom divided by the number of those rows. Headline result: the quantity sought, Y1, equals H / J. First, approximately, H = 23.3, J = 24.2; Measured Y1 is 0.96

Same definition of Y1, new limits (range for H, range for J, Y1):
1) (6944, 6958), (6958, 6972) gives 1.03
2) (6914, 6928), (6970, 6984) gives 0.98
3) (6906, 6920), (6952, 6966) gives 0.96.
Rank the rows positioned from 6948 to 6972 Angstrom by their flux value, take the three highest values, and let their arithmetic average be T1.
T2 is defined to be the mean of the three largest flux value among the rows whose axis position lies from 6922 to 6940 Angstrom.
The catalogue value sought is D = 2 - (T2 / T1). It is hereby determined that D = 1.01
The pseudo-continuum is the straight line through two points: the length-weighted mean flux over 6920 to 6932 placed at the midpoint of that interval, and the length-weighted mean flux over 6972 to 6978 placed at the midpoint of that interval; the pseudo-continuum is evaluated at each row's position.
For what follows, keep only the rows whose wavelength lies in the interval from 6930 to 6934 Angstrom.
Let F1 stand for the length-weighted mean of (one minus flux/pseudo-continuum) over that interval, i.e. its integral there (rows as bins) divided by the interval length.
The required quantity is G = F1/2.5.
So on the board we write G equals -0.006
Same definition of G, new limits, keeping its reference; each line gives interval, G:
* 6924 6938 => -0.005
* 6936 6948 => -0.020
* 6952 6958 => -0.012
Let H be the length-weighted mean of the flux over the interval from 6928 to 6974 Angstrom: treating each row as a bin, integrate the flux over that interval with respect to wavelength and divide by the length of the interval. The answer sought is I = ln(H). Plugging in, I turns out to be 3.16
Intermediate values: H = 23.6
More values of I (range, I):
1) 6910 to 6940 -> 3.14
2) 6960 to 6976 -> 3.15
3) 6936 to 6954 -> 3.18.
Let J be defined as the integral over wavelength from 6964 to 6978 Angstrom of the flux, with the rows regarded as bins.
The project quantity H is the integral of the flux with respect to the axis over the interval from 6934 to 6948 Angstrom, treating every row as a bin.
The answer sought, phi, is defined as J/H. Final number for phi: 0.965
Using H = 337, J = 325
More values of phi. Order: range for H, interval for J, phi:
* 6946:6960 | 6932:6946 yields 1.002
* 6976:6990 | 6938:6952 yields 1.041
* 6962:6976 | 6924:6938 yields 1.001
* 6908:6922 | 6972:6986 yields 1.027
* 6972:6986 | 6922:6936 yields 0.995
